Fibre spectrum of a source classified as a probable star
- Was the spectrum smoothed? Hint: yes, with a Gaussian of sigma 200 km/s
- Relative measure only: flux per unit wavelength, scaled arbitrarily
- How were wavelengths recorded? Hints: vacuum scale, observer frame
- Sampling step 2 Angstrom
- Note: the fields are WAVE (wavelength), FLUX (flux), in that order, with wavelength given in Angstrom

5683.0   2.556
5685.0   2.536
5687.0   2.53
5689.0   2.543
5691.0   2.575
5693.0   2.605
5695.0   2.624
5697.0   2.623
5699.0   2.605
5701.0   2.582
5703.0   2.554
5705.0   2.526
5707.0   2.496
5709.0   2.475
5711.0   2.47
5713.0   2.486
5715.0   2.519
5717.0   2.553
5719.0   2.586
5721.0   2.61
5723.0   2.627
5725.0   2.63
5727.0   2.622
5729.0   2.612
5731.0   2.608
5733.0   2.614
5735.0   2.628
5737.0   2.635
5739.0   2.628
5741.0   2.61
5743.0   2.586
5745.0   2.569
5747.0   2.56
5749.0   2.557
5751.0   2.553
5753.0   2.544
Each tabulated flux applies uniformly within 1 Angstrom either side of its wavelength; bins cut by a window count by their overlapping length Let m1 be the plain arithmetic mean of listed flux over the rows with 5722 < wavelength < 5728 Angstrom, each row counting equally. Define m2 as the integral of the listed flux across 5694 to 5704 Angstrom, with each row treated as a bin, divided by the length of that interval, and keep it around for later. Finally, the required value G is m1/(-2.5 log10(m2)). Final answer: -2.53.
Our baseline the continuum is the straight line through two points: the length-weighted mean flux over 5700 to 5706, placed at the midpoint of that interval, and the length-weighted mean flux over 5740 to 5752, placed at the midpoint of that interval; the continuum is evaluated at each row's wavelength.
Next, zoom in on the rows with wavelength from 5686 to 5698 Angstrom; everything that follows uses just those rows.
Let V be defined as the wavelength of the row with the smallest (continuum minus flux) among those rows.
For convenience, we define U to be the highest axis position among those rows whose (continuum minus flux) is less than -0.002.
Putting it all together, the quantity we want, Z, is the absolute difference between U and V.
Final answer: 2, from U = 5697.0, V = 5695.0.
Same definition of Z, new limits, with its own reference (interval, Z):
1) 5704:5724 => 0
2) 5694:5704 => 6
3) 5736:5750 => 6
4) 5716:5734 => 8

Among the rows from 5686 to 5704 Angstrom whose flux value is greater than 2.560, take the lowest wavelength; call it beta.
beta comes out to 5691.0 Angstrom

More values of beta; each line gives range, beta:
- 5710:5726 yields 5719.0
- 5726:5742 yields 5727.0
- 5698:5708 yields 5699.0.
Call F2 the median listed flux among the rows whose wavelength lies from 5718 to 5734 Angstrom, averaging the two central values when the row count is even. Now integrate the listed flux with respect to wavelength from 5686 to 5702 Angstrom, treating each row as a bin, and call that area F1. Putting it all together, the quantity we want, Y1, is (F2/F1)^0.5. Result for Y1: 0.251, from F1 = 41.4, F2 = 2.61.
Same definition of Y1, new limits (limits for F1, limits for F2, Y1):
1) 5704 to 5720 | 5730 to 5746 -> 0.255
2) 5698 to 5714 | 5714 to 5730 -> 0.254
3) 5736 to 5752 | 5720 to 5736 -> 0.251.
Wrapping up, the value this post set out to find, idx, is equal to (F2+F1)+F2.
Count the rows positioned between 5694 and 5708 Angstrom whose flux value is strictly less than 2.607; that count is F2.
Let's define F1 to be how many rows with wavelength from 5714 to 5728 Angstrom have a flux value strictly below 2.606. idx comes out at 13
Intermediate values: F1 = 3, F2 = 5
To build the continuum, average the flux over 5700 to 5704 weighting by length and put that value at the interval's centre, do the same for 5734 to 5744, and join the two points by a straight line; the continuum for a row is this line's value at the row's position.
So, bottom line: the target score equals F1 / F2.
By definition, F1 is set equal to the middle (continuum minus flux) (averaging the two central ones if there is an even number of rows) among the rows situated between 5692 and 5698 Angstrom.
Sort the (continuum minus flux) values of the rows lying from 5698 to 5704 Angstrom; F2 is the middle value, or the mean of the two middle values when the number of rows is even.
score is 4.0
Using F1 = -0.06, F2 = -0.015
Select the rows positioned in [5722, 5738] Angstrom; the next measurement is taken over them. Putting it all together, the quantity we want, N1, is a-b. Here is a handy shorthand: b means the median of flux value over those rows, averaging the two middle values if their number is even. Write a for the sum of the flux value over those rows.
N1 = 18.4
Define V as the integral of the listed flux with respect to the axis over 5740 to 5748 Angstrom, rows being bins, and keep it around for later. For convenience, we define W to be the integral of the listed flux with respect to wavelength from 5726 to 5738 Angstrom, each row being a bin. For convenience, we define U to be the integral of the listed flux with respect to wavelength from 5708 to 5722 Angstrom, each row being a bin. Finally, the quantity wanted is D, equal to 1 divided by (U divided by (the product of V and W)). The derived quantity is 18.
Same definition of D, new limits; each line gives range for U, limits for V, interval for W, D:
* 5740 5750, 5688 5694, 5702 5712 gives 15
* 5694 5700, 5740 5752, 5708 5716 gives 39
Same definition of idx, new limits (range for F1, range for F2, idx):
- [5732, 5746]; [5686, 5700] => 12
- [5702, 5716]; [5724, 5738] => 7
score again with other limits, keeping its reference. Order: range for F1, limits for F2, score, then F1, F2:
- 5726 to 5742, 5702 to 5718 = -0.1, -0.01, 0.073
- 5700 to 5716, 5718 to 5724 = -4.4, 0.07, -0.017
